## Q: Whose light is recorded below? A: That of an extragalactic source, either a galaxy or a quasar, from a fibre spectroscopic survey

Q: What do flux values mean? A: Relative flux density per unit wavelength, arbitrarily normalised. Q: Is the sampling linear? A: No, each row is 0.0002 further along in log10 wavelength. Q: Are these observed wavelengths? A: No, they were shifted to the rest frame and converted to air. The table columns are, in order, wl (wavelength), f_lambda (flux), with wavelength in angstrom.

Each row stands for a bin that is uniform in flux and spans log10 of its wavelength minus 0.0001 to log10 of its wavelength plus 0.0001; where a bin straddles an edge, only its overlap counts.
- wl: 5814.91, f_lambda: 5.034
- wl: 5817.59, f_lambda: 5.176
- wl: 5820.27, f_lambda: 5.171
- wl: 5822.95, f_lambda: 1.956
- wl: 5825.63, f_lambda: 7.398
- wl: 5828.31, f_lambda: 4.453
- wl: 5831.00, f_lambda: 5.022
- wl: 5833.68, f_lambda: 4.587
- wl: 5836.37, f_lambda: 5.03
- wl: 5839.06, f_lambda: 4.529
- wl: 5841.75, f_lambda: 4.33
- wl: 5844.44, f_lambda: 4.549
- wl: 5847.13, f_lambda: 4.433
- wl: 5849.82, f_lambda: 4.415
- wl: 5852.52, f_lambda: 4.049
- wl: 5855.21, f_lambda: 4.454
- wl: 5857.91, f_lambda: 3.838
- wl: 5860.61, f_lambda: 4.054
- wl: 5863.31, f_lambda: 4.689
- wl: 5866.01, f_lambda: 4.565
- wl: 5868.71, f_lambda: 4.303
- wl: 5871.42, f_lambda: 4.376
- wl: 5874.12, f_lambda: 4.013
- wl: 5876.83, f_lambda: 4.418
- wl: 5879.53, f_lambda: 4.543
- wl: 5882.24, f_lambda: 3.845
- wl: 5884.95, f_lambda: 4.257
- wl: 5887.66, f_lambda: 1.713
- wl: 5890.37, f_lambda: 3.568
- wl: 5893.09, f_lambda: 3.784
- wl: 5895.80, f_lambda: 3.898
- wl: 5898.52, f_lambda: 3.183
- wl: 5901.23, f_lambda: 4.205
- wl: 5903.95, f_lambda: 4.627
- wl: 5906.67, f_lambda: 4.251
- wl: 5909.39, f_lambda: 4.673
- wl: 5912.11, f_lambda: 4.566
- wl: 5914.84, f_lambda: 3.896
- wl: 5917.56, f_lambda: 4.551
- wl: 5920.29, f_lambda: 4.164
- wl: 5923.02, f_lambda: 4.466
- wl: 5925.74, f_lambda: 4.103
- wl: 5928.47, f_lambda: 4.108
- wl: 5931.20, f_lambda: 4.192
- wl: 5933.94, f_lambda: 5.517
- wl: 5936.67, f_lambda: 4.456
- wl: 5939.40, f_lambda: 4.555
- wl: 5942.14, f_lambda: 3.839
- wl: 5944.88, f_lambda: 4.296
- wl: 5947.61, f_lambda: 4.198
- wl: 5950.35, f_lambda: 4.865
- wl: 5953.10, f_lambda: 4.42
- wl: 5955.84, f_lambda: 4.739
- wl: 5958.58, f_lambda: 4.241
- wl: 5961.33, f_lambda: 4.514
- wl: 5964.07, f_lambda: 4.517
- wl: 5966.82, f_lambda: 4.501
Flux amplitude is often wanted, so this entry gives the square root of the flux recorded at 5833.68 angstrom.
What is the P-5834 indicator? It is 2.14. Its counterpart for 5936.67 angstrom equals 2.11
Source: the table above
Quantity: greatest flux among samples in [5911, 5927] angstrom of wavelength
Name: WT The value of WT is 4.566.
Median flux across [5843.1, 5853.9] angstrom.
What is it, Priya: 4.42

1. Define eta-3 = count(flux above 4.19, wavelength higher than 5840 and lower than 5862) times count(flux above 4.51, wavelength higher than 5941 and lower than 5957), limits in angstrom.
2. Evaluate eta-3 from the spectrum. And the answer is 10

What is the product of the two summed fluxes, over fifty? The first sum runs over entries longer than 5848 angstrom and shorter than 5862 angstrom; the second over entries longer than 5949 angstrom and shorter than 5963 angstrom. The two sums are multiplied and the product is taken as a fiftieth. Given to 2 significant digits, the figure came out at 9.5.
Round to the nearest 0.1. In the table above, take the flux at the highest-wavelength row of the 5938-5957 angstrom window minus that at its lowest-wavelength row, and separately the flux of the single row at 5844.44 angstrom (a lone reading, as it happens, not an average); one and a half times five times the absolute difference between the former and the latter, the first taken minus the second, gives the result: 32.7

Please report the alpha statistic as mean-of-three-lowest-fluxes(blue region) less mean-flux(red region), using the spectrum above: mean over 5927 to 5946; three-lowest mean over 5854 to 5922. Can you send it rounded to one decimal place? -1.6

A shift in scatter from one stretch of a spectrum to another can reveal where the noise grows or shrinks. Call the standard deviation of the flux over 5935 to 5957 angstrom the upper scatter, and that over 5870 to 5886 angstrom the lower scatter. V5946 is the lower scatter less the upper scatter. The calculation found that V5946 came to -0.06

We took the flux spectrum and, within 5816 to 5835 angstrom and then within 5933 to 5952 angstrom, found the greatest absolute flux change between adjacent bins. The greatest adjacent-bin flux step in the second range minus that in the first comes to -4.4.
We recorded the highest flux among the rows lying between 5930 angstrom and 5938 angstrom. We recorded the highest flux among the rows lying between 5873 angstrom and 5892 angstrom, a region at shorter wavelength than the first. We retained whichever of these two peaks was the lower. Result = 4.54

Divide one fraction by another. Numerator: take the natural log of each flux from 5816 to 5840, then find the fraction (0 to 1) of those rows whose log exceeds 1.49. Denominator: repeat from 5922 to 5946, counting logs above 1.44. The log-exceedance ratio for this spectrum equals 1.6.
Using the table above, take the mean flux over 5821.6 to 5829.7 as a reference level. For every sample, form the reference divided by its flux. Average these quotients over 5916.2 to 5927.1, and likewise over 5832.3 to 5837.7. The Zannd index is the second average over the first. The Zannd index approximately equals 0.90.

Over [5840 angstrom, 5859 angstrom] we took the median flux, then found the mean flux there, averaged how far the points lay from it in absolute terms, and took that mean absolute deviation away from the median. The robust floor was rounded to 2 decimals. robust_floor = 4.21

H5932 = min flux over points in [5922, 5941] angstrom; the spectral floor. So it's 4.103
